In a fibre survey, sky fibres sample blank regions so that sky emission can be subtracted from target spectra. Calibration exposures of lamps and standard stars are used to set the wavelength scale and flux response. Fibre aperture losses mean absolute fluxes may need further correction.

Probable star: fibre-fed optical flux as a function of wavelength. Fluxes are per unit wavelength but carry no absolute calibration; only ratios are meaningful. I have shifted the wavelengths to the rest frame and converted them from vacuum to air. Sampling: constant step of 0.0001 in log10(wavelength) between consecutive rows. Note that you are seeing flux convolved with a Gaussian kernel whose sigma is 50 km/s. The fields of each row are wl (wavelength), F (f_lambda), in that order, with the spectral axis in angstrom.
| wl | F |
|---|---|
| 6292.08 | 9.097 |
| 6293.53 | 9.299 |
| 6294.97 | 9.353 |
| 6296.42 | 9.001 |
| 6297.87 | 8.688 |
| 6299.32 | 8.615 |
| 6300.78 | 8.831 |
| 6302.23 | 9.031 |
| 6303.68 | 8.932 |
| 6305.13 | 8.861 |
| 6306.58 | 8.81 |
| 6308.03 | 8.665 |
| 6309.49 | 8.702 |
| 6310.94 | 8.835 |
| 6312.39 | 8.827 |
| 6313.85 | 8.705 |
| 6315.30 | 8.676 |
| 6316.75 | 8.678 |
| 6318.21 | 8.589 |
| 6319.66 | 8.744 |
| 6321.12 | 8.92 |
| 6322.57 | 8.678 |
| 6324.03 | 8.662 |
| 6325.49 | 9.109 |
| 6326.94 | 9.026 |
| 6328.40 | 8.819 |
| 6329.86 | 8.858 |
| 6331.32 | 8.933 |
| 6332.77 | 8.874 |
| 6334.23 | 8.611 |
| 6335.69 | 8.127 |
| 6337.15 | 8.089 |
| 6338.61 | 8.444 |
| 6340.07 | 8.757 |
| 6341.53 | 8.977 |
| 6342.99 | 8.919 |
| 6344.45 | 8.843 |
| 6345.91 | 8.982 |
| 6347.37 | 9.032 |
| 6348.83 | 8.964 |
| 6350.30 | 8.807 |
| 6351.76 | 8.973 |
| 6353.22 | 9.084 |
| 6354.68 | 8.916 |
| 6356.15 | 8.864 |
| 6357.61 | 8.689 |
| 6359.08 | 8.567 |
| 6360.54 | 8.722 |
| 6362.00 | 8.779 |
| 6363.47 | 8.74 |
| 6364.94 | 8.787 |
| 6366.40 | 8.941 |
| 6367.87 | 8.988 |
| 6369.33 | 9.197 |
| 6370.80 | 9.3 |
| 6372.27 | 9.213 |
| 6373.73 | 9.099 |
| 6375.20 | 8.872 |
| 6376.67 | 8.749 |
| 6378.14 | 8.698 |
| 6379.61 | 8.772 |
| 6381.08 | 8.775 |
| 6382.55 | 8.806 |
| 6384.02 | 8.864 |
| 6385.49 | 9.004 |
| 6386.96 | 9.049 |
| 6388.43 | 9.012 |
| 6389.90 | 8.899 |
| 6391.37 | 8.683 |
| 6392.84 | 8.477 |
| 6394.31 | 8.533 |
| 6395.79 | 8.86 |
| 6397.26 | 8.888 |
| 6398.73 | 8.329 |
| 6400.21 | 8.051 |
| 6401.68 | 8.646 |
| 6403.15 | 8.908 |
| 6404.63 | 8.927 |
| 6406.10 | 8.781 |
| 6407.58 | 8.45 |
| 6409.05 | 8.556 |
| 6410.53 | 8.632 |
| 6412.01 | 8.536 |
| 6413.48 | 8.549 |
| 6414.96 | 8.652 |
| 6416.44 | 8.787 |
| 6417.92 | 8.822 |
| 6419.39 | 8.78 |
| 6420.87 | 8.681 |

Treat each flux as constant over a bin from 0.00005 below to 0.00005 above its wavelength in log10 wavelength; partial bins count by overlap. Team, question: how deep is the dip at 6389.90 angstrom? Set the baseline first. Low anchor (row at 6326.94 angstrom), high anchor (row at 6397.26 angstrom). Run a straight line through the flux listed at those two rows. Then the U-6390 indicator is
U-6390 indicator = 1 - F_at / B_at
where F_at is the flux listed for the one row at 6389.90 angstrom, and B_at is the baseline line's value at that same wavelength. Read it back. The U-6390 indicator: 0.000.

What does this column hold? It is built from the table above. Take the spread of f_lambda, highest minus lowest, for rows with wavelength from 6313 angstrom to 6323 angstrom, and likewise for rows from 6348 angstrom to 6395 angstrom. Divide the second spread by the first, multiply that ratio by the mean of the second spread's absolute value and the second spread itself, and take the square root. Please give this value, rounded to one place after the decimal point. 1.4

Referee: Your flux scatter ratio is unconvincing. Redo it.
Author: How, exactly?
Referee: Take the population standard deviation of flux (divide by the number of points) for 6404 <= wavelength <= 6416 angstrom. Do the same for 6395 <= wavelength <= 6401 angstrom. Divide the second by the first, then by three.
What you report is 0.8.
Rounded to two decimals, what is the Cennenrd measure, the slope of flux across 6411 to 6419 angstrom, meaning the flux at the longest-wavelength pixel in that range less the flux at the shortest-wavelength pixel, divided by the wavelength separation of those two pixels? 0.05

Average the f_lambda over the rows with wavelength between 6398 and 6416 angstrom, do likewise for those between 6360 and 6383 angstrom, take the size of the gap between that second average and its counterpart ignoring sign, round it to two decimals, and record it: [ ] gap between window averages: 0.32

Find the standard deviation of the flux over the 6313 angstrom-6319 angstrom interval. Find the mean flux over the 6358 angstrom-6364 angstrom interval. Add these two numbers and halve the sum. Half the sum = 4.37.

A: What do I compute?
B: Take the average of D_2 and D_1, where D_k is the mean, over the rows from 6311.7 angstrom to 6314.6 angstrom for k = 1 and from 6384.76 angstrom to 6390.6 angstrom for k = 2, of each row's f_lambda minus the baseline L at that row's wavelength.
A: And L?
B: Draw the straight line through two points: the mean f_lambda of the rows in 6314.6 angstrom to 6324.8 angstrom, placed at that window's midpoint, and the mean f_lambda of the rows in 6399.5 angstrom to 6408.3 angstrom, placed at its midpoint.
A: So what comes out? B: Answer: 0.20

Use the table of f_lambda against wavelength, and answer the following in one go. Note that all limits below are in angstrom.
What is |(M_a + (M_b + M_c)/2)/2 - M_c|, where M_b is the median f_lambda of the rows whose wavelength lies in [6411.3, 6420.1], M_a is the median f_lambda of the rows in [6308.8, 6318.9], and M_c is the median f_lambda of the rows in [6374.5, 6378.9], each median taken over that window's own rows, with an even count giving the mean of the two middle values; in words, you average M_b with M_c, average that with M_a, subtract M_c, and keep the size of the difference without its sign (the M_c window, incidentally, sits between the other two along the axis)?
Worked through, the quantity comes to 0.032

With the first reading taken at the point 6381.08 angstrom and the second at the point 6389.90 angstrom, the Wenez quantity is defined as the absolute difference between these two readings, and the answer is 0.124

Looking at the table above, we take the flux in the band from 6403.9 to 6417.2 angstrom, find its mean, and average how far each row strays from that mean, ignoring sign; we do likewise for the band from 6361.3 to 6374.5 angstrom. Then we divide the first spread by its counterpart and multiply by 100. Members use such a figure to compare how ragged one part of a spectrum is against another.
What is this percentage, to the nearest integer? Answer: 68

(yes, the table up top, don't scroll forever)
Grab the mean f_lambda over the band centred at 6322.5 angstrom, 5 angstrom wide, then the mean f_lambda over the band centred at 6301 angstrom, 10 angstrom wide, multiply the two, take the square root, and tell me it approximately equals 8.80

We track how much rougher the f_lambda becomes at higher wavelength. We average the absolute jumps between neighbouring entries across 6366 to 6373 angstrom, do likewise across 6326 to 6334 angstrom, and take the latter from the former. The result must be 0.02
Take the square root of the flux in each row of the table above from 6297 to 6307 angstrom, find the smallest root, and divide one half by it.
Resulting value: 0.1704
